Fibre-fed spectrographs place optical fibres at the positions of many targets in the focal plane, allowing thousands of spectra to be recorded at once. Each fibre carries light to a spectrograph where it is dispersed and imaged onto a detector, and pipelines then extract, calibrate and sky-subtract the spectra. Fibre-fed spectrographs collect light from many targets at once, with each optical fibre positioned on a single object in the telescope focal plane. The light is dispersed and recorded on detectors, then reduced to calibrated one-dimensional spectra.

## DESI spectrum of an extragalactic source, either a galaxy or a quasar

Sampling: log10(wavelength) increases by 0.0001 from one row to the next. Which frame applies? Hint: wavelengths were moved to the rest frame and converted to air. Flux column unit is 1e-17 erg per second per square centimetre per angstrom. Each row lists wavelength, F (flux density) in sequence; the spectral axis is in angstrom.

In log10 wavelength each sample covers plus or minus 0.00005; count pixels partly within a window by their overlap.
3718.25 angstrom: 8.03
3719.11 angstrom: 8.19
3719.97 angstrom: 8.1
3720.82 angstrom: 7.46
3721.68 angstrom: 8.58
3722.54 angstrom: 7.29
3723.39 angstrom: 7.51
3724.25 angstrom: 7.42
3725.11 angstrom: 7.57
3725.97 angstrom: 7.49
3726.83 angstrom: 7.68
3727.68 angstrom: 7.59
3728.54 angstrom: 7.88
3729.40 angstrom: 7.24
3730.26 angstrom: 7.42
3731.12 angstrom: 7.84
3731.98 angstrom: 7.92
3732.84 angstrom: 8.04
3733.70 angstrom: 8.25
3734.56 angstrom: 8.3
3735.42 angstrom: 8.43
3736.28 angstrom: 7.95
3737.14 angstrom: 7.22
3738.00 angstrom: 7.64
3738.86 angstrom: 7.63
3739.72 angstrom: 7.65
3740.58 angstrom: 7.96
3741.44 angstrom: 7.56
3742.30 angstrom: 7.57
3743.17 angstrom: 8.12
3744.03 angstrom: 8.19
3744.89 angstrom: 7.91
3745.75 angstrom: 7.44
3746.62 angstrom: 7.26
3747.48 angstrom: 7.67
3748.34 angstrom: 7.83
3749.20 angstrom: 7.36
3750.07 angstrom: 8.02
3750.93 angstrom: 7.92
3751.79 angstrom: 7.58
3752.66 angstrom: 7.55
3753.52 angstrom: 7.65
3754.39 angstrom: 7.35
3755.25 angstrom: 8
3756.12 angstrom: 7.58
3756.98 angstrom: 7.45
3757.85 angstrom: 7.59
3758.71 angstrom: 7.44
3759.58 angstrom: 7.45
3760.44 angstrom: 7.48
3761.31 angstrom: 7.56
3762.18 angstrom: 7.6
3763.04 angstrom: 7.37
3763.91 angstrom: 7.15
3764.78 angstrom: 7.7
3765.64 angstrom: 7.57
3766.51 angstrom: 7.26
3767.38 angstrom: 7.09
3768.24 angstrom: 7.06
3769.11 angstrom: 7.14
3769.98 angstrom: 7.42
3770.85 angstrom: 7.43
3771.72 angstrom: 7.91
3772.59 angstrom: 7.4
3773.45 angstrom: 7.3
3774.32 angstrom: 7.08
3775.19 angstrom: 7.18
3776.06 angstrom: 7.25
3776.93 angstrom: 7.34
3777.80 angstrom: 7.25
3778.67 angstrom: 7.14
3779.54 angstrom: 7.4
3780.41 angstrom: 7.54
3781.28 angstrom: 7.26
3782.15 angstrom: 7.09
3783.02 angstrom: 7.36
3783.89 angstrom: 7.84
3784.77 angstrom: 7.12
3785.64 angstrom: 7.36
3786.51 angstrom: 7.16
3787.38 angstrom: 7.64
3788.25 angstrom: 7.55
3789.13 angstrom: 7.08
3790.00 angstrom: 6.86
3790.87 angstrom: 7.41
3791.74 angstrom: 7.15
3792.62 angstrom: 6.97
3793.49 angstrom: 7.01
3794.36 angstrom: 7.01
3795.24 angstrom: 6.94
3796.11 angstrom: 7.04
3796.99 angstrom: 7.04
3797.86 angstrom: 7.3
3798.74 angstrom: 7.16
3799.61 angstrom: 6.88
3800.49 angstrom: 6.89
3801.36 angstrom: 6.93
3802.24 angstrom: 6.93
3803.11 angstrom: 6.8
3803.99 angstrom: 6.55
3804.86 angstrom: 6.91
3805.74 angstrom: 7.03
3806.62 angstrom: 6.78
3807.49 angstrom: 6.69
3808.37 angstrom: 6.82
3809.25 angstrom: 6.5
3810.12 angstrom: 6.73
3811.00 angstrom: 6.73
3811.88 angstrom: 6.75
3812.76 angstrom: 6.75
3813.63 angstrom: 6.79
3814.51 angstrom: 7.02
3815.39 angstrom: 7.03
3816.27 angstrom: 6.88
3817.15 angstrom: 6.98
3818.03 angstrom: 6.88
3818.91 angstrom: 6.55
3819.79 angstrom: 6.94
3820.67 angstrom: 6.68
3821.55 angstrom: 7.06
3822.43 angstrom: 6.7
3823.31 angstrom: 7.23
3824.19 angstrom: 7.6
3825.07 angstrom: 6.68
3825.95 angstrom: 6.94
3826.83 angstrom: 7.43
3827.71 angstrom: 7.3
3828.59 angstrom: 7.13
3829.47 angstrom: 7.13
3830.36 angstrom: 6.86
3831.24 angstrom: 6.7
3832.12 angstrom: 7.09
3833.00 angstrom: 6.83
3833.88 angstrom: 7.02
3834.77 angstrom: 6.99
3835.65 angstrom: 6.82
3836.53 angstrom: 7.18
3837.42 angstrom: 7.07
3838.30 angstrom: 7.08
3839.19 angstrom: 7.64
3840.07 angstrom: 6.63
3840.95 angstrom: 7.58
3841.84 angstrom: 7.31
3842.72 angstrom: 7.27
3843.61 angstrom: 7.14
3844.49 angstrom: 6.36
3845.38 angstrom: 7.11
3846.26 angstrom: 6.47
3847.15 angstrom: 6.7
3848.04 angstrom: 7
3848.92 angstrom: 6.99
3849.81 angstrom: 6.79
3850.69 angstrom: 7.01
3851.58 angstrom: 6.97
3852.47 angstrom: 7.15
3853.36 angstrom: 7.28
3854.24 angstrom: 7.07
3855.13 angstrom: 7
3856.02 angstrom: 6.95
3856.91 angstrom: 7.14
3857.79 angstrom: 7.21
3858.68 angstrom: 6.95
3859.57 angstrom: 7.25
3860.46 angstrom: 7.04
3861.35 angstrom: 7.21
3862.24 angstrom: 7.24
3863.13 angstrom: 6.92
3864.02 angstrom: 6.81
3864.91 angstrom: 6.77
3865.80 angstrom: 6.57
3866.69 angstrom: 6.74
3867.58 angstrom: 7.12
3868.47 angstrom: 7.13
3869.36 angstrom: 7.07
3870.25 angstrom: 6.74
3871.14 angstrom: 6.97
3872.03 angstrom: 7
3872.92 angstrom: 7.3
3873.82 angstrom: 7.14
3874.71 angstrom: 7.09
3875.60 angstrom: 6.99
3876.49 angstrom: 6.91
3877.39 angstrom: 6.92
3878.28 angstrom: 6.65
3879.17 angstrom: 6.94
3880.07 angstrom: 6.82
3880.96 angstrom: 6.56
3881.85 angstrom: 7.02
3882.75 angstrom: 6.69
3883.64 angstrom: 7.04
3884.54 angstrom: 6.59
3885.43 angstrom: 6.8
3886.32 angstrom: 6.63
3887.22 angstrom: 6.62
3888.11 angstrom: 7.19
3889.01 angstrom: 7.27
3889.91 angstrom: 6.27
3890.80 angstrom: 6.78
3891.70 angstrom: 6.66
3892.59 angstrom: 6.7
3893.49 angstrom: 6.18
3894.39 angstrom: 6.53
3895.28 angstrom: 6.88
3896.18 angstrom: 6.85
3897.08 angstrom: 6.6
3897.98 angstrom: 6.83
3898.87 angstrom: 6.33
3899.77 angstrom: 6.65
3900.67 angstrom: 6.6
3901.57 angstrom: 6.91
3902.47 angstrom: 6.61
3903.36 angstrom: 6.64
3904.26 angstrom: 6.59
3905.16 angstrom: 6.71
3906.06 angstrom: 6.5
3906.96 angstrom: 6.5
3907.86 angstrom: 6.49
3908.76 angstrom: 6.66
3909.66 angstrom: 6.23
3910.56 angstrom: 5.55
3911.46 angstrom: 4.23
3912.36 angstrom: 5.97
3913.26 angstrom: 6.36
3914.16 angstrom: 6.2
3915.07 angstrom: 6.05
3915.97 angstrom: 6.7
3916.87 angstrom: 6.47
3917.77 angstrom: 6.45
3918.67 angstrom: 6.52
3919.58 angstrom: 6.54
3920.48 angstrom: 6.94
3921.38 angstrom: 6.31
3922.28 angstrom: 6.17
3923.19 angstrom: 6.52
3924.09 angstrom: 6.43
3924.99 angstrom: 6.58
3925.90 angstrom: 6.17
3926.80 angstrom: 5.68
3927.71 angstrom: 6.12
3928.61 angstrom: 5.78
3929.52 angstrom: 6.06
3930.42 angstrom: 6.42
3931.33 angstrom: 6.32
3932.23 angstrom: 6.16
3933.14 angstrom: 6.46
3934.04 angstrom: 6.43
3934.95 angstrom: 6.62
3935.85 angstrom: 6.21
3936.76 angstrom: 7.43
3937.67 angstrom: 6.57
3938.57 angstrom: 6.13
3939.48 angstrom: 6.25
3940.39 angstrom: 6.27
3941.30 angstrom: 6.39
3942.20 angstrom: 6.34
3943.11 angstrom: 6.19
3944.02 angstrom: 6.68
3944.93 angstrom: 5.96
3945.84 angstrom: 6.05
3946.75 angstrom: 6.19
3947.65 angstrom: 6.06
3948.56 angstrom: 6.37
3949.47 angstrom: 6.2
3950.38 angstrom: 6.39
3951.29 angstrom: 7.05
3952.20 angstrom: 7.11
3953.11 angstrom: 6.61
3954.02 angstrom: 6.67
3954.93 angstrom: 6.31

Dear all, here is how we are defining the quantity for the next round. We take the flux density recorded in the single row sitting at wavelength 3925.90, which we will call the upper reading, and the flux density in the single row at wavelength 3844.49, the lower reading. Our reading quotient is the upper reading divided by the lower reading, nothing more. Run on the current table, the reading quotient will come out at 0.97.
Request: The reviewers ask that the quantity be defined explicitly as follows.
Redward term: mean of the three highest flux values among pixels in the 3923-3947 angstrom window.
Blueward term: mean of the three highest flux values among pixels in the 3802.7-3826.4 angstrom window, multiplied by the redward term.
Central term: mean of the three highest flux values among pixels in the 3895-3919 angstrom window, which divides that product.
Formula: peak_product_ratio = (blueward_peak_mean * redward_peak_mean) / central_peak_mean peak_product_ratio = 7.33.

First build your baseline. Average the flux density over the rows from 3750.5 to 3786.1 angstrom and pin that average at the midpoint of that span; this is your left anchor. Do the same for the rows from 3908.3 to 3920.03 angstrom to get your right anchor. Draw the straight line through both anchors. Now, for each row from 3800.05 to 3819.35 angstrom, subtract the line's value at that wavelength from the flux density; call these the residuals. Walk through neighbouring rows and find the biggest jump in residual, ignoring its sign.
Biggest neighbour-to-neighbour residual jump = 0.37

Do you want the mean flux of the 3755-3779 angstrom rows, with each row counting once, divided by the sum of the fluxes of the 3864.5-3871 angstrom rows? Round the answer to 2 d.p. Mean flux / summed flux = 0.15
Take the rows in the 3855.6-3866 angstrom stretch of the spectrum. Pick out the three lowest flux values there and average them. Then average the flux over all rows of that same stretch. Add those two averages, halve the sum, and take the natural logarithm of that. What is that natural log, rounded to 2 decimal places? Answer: 1.93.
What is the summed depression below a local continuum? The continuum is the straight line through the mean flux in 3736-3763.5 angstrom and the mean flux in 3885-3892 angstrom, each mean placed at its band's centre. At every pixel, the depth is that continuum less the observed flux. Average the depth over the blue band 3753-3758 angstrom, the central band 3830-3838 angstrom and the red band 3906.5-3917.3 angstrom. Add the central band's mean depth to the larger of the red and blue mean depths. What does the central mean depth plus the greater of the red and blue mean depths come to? 0.68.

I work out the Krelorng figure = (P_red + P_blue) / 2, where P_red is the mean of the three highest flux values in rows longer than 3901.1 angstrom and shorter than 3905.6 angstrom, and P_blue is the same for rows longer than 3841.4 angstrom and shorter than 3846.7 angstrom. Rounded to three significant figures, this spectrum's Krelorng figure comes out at 7.00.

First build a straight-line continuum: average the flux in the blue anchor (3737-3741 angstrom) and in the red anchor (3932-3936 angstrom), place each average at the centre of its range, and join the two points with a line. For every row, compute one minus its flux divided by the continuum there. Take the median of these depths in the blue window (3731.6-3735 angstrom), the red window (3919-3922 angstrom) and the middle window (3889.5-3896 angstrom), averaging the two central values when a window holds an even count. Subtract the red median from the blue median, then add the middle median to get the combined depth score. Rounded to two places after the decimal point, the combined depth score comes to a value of -0.05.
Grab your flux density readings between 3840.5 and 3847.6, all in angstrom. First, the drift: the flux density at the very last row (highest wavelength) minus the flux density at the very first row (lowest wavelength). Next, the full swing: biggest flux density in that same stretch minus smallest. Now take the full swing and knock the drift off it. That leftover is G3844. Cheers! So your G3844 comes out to 2.1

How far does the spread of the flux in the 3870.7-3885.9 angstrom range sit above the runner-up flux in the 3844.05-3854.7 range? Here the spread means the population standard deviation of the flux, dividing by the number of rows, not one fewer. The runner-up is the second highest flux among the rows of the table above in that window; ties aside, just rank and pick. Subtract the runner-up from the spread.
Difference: -6.95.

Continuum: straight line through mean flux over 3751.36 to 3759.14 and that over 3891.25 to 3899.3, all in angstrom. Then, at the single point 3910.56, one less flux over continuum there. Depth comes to 0.15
